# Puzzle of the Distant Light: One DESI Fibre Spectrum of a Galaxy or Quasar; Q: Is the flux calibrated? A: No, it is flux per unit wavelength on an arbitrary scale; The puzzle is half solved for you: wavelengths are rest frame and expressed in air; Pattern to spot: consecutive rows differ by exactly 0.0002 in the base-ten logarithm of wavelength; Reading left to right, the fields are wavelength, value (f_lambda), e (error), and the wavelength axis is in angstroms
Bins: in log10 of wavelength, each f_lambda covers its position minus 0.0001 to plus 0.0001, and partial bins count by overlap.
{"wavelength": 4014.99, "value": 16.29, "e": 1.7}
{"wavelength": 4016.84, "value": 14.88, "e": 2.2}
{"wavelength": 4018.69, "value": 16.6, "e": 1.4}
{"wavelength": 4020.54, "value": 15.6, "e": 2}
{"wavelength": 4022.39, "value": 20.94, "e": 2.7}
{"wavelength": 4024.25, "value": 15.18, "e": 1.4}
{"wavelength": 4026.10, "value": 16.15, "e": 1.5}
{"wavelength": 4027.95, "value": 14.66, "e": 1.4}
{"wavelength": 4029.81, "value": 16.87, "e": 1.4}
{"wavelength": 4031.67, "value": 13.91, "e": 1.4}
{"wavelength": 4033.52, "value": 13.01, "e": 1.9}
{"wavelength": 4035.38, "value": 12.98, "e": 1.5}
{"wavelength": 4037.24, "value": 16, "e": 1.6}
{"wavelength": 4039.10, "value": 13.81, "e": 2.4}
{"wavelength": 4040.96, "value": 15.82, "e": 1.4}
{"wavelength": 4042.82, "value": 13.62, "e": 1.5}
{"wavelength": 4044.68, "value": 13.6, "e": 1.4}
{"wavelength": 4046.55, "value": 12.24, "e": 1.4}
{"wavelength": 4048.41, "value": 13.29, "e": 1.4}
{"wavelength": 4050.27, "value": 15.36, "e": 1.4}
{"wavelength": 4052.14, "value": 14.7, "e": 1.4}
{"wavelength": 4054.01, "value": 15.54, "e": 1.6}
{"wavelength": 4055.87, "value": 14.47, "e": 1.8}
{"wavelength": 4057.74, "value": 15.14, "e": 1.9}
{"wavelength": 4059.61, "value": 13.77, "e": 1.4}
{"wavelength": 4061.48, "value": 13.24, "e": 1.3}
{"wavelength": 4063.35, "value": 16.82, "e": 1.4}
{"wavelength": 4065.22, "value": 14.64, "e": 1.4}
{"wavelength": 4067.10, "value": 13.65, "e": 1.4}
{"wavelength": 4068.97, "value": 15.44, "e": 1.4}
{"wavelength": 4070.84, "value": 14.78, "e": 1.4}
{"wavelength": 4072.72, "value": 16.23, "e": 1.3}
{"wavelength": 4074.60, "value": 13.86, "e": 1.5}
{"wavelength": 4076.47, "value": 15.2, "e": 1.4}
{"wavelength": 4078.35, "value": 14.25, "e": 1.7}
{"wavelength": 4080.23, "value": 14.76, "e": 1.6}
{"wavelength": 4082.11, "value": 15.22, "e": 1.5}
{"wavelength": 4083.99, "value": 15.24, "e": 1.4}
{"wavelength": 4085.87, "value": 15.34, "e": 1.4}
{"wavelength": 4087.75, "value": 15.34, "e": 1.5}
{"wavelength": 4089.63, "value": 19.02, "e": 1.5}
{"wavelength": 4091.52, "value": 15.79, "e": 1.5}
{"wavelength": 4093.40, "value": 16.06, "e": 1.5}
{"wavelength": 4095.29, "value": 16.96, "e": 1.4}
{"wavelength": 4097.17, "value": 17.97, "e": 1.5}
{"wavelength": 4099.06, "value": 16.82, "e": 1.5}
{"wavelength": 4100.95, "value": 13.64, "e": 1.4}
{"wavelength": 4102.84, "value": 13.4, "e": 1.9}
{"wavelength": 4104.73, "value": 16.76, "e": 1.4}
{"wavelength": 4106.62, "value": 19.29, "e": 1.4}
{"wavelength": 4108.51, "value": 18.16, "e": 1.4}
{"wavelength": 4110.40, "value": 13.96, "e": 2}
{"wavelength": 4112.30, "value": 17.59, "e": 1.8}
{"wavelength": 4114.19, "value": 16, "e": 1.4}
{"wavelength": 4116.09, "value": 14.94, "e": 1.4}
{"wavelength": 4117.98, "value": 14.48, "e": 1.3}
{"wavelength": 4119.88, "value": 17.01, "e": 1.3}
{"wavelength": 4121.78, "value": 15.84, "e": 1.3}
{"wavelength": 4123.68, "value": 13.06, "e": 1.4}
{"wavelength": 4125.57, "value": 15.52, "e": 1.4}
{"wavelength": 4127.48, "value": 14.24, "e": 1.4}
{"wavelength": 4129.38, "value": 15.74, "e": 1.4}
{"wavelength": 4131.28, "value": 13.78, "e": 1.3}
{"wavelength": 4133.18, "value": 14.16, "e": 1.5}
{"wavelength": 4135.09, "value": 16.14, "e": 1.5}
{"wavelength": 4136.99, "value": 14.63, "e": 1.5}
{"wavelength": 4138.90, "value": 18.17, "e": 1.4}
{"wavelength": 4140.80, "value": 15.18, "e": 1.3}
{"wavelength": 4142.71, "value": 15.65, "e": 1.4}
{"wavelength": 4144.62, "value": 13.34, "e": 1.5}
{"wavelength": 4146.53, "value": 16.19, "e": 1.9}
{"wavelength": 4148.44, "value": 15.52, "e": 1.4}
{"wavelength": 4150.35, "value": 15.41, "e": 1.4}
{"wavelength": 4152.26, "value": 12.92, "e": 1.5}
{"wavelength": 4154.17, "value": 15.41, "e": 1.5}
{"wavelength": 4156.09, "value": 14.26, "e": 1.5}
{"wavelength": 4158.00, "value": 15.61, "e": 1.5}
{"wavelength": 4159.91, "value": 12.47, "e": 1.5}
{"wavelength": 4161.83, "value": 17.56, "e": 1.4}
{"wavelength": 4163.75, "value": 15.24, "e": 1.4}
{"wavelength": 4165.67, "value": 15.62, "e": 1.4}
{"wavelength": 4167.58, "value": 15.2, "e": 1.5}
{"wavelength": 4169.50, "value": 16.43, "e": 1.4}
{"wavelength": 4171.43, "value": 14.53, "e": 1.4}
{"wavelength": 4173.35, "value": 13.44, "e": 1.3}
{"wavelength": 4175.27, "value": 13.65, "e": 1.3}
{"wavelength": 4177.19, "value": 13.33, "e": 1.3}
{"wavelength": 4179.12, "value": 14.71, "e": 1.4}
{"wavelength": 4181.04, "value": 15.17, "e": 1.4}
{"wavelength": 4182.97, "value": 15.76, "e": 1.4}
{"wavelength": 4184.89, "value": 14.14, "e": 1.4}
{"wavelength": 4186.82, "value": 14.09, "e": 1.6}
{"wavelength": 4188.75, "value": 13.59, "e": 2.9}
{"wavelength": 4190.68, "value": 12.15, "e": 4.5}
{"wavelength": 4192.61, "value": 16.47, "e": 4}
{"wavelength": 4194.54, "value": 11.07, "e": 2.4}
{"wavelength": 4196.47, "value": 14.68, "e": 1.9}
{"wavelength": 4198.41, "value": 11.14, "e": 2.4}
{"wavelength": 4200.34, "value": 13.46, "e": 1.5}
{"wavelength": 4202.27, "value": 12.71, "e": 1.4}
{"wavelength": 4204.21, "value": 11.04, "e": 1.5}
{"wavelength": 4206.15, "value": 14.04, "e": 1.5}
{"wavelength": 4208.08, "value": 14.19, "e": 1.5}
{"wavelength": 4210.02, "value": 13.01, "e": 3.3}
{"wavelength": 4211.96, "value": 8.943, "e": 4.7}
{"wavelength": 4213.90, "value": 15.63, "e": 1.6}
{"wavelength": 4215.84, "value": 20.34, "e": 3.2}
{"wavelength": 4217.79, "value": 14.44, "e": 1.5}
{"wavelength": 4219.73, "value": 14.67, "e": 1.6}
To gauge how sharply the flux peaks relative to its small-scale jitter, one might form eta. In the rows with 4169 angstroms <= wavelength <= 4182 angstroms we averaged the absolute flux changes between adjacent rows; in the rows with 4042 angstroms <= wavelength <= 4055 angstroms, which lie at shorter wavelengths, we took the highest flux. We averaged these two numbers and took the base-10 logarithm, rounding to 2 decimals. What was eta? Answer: 0.91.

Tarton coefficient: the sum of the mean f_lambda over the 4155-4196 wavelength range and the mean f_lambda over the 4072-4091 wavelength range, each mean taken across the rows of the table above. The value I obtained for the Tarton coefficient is 29.9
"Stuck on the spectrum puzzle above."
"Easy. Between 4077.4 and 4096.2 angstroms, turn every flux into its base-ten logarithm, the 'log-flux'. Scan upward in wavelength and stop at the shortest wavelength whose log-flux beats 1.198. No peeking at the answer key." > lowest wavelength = 4089.63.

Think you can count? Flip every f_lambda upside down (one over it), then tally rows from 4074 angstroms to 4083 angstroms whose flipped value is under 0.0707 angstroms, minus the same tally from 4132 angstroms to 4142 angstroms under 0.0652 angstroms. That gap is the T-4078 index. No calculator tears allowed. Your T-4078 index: 2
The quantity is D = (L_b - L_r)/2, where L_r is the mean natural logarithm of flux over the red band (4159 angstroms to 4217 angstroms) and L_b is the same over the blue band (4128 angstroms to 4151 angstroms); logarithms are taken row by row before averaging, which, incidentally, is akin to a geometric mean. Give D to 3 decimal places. 0.045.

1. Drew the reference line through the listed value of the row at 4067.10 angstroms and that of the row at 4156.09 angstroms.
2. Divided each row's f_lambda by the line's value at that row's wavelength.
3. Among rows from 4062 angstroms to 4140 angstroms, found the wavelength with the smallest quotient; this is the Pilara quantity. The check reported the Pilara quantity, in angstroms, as 4123.68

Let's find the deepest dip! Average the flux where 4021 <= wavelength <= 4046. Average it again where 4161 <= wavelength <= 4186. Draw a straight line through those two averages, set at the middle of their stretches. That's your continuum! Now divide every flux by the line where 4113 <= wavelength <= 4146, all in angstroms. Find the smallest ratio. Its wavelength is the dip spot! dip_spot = 4123.68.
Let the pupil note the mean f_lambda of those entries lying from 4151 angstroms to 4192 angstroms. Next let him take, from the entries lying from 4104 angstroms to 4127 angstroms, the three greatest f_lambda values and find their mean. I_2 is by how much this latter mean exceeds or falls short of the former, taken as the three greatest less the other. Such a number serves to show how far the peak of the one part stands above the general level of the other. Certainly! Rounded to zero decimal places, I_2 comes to 4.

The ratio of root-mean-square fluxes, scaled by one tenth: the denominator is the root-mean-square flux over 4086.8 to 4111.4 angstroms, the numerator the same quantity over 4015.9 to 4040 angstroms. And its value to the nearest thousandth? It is 0.094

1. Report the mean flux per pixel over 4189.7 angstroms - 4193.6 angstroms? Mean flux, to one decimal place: 14.3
